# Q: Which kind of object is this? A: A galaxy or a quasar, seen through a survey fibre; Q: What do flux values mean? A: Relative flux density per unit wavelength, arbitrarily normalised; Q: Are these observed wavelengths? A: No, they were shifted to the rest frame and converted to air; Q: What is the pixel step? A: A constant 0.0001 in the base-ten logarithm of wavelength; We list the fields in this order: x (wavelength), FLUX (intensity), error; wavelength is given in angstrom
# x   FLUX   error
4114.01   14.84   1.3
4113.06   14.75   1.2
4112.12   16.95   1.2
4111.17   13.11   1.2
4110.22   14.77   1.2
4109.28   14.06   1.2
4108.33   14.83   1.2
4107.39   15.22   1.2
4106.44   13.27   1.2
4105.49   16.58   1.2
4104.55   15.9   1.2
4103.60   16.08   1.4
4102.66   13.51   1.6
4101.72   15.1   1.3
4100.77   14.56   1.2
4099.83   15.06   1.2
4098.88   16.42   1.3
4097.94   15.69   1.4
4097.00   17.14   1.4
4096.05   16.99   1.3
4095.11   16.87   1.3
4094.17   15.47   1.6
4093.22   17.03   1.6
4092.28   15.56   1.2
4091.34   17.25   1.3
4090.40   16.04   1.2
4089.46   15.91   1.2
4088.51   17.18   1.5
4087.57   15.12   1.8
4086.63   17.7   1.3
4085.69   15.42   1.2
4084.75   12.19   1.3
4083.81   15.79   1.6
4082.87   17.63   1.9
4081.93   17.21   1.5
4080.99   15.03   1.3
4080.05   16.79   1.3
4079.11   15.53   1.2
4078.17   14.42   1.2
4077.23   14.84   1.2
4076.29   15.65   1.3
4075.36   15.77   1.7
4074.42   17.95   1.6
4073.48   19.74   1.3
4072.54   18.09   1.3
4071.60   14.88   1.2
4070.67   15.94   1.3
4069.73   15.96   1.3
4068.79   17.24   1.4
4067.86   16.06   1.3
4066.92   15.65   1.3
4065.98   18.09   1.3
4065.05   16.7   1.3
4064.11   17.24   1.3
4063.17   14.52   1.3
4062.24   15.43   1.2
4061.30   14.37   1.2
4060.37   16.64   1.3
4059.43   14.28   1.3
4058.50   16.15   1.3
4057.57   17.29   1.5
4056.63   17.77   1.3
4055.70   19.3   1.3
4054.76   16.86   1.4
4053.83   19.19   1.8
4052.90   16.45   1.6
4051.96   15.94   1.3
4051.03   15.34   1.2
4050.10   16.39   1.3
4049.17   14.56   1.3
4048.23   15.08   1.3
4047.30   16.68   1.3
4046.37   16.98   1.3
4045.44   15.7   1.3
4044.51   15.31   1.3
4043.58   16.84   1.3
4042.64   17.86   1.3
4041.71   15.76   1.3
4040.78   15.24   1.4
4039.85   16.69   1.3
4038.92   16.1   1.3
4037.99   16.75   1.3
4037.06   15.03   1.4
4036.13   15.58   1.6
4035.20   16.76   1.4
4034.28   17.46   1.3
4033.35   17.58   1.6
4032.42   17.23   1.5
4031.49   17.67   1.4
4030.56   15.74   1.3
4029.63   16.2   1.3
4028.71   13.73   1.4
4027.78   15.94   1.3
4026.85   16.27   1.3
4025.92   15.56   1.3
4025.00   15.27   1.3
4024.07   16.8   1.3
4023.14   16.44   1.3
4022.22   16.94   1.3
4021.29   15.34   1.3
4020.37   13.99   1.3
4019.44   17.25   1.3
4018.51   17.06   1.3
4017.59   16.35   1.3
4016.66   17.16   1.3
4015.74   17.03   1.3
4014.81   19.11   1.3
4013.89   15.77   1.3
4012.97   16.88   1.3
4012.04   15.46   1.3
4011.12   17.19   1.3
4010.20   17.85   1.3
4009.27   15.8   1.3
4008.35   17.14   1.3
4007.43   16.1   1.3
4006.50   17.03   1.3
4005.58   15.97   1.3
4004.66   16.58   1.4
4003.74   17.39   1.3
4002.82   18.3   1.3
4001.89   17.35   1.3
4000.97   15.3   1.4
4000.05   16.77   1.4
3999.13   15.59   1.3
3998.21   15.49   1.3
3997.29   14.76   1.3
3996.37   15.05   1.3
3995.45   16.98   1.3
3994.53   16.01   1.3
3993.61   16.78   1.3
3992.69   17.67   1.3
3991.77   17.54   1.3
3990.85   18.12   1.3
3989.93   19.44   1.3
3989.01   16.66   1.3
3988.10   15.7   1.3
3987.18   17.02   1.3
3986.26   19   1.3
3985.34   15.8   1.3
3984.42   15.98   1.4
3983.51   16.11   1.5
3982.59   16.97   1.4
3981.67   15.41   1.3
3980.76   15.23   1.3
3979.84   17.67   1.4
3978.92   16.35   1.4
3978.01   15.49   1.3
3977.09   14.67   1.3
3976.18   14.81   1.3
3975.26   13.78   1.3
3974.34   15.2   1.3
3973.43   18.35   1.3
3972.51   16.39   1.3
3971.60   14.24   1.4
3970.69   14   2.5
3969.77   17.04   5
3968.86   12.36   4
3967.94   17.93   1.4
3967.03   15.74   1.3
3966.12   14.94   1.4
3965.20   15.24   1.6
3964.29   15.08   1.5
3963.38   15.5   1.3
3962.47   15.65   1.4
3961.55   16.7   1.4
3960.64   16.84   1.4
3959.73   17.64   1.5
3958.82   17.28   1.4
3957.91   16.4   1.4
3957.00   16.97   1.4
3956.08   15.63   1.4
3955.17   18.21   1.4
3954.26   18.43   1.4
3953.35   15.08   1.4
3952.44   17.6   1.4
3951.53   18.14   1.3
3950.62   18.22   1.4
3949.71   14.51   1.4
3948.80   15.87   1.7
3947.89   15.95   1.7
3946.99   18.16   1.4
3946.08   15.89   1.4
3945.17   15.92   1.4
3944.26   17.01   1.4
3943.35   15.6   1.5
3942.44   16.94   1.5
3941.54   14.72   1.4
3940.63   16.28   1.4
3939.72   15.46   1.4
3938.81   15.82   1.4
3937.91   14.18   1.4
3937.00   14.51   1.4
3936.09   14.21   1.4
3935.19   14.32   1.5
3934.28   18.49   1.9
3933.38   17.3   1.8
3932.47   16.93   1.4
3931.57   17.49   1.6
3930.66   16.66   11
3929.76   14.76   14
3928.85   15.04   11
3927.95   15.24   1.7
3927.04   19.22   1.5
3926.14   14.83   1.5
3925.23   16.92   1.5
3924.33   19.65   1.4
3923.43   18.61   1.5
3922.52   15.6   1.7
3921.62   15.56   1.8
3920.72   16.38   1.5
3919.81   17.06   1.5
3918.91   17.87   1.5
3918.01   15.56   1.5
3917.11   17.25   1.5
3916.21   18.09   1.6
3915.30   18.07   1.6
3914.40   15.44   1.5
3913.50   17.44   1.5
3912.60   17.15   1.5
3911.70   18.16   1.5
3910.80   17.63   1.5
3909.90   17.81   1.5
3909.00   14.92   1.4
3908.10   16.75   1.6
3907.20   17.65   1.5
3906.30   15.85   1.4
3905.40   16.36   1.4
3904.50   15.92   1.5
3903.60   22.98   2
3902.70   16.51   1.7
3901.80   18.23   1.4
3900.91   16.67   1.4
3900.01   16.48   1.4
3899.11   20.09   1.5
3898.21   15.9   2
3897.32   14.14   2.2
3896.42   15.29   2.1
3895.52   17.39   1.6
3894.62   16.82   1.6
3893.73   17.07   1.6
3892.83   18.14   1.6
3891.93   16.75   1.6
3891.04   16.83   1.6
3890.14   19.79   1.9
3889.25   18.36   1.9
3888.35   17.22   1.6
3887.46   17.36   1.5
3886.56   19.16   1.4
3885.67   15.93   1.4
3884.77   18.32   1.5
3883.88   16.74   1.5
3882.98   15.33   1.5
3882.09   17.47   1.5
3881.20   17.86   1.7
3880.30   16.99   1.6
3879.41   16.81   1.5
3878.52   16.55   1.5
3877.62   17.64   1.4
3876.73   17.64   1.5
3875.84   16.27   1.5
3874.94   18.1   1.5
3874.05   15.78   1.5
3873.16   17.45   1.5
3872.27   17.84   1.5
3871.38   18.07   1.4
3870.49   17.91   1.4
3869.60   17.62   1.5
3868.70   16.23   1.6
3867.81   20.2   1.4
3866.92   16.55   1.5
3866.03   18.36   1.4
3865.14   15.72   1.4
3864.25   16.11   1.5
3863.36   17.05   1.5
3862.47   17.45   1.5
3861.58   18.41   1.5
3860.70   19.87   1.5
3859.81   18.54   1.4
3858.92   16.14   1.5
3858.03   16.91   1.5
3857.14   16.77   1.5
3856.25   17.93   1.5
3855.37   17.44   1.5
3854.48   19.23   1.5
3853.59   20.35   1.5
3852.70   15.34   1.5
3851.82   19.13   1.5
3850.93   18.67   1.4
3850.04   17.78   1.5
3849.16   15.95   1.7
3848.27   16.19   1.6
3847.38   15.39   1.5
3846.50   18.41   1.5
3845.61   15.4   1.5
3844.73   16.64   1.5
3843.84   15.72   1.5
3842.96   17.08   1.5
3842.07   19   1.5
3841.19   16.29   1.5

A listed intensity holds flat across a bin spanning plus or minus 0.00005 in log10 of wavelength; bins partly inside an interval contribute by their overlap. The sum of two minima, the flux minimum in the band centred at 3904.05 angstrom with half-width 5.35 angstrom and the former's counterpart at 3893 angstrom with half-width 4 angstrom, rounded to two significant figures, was 30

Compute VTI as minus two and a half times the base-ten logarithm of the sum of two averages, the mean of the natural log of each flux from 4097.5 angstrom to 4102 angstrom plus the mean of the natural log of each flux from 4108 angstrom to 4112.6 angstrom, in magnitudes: -1.835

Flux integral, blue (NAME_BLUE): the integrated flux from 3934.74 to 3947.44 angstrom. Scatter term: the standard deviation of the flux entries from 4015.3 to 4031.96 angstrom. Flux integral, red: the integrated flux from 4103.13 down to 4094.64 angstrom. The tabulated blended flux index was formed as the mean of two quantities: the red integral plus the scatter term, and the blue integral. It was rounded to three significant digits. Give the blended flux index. 167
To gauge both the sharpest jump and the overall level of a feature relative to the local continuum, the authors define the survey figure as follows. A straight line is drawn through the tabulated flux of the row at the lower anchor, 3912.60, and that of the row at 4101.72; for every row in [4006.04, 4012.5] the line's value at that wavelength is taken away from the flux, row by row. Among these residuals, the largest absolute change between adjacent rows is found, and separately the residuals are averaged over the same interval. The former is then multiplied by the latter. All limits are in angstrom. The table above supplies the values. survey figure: 1.1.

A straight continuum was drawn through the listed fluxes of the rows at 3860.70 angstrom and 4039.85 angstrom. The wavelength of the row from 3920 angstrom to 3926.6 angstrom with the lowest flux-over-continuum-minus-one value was 3926.14 angstrom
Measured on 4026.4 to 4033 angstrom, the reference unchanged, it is 4028.71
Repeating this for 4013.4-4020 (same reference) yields 4013.89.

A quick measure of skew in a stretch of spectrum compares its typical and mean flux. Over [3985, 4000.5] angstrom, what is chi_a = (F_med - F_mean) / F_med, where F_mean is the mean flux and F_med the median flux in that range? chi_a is 0.002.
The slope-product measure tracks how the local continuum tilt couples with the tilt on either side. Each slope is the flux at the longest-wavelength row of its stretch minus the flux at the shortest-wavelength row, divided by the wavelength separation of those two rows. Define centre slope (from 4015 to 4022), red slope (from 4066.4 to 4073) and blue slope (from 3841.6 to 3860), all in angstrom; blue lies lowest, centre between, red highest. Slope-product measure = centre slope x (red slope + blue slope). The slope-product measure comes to -0.124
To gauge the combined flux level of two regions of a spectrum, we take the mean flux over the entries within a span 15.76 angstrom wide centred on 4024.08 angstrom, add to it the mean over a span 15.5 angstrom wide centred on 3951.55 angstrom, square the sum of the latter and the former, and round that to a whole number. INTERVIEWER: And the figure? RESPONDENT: 1081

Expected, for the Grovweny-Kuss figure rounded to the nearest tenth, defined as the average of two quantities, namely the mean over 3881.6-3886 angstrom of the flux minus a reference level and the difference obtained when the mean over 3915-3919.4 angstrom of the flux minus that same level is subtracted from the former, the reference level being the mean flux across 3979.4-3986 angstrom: 0.0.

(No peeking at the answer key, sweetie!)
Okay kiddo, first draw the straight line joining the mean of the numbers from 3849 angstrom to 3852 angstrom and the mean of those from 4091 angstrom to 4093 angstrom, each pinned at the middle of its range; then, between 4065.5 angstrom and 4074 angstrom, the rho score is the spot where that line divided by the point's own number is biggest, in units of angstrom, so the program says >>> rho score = 4071.60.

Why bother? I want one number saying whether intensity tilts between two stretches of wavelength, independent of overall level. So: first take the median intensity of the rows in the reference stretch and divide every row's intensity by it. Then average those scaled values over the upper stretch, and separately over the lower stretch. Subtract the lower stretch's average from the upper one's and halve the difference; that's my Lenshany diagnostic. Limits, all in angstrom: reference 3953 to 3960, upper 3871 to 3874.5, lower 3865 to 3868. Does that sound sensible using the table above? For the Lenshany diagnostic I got -0.012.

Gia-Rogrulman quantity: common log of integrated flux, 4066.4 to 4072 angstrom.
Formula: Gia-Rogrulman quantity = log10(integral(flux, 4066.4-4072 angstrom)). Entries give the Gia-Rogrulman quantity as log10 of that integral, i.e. 1.95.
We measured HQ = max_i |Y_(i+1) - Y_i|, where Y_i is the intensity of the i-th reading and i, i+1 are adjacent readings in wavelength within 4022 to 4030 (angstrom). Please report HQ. 2.5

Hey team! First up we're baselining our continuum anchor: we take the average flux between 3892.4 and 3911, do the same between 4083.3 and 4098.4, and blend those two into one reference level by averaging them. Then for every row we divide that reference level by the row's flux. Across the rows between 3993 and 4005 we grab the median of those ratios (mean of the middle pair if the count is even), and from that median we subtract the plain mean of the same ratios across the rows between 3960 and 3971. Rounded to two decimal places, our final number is -0.07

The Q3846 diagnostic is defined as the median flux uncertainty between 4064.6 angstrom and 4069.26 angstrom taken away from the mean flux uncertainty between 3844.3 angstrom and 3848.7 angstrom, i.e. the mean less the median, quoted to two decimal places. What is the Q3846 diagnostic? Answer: 0.22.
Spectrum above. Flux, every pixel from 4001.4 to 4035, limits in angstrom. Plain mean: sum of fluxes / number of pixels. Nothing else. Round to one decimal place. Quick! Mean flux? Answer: 16.6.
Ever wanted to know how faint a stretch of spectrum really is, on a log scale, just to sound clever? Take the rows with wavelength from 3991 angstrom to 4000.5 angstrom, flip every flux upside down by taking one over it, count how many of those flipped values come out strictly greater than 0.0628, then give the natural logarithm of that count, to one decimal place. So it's 1.4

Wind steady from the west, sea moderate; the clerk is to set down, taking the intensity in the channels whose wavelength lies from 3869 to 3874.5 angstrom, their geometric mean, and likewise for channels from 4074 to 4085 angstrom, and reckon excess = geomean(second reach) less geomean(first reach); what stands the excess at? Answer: -1.8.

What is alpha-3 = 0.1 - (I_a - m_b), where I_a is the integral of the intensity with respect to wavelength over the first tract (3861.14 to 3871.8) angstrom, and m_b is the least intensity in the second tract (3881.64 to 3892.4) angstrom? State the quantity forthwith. -171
